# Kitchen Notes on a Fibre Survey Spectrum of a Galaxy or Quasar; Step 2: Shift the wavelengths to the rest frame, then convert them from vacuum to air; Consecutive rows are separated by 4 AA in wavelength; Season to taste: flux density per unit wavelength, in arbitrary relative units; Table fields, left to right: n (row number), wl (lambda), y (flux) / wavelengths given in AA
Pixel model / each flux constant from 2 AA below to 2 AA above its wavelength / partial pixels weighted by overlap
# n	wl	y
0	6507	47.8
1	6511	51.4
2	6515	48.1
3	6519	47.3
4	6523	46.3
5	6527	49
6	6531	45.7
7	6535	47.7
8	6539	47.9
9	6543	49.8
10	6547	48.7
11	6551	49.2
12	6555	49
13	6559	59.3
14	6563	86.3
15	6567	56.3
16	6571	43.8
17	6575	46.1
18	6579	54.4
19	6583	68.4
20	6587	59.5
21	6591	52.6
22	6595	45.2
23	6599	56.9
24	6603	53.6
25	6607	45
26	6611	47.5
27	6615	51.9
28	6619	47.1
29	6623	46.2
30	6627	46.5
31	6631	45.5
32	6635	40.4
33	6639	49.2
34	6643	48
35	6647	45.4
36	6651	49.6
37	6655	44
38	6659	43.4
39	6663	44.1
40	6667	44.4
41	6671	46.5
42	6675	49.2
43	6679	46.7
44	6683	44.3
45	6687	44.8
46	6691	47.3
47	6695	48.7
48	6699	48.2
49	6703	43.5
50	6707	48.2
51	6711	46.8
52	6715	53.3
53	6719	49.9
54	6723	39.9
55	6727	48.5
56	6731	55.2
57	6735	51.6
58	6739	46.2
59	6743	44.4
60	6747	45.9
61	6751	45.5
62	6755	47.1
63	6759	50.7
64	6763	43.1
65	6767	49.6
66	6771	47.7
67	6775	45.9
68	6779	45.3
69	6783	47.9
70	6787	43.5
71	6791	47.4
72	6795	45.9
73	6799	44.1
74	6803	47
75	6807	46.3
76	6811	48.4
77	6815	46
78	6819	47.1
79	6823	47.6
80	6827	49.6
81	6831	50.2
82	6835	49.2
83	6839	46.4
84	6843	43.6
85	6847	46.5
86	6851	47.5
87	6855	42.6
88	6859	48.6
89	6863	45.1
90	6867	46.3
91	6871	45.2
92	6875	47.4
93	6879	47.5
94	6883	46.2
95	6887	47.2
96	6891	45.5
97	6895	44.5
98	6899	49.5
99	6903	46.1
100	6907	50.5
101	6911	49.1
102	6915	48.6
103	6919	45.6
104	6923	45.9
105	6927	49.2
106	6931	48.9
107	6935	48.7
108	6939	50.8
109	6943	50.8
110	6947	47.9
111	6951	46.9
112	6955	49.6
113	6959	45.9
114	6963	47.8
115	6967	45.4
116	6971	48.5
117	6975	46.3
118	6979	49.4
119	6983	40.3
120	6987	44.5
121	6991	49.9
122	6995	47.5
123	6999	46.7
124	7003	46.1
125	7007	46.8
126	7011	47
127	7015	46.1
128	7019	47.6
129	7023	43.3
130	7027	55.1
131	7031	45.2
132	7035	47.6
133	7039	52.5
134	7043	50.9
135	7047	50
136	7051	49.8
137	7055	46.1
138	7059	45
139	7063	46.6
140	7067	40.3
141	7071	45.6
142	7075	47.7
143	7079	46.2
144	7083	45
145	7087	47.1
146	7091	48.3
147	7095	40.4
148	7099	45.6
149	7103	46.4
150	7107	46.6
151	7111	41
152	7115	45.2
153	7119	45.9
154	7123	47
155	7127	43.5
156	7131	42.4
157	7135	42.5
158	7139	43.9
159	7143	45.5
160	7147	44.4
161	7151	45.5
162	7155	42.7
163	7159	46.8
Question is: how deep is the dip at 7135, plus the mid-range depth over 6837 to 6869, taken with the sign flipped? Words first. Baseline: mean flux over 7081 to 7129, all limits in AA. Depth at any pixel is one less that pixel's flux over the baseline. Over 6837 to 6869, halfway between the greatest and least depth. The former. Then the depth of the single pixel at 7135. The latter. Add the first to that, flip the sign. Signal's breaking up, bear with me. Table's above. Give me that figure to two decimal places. -0.05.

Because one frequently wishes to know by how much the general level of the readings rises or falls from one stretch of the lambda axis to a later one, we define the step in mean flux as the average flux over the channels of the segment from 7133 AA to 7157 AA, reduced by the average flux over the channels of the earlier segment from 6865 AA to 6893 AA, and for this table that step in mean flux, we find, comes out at -2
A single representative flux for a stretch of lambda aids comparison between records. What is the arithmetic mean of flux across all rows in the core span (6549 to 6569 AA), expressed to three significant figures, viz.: 60.0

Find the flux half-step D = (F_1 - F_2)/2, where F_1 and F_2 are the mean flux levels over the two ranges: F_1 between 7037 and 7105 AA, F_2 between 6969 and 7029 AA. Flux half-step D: 0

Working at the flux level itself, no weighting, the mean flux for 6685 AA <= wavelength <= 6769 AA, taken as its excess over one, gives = 46.5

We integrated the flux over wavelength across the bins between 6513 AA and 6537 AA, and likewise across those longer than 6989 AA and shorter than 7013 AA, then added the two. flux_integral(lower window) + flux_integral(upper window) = 2272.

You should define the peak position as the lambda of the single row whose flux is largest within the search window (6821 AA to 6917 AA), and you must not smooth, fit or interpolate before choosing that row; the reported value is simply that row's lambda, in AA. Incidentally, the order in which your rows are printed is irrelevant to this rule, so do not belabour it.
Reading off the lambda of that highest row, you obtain 6907 AA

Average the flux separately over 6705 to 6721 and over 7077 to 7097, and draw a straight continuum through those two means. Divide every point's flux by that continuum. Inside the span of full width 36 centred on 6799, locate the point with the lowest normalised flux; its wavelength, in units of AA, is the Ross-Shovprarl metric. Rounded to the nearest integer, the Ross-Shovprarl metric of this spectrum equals 6787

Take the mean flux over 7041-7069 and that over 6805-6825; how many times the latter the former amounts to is 1.00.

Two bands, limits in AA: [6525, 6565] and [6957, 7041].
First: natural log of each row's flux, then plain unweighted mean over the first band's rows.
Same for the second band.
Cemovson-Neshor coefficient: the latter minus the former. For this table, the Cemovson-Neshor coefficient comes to -0.11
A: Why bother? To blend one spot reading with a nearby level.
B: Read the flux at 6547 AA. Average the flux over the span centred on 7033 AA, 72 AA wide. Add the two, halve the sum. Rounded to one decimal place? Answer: 48.0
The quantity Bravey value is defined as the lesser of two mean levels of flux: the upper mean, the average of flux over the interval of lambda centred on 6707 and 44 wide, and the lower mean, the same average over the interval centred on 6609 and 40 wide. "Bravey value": 47.2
